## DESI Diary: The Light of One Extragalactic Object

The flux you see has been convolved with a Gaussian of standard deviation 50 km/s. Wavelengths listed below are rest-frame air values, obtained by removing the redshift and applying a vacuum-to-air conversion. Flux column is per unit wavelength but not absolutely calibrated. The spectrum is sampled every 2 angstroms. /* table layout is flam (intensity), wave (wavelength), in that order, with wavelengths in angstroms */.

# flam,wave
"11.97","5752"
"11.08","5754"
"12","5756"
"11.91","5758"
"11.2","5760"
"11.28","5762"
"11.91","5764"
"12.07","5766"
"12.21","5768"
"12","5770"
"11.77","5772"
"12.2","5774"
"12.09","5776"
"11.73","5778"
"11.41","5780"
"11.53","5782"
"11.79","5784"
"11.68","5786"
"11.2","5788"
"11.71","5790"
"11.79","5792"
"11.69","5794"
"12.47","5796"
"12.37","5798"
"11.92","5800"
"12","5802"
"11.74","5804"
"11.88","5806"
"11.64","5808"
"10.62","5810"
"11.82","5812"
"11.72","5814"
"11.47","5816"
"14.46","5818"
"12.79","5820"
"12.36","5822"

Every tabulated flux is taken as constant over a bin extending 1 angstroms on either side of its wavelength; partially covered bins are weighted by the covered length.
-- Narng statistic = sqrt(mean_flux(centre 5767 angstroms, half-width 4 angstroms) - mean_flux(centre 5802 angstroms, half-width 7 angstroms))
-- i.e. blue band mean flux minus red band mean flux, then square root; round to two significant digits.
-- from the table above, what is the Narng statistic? 0.21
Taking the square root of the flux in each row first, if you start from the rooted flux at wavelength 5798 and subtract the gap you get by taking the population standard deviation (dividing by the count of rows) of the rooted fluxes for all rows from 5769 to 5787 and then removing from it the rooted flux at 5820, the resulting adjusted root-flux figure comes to 7.06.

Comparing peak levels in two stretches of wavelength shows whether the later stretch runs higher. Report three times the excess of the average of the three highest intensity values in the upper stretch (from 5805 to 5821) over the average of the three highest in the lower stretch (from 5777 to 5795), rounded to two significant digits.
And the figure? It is 3.8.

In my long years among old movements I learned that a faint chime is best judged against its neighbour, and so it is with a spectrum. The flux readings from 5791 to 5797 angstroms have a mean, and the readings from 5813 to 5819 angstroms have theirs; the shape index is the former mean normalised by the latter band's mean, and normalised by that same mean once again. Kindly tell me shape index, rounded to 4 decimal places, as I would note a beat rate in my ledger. 0.0761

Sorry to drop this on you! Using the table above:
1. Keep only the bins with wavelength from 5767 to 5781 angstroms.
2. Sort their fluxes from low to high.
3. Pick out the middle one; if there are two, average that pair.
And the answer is 12.00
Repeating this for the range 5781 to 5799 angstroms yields 11.71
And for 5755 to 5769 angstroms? 11.91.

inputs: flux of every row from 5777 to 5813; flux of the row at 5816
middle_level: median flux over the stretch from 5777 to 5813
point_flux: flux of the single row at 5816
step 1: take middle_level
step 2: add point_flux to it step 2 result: 23.2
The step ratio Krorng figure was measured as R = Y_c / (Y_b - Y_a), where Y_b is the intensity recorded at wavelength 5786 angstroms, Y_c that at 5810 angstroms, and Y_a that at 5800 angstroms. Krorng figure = -44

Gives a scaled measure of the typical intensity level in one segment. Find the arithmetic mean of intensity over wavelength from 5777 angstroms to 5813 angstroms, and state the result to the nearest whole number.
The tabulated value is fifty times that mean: 586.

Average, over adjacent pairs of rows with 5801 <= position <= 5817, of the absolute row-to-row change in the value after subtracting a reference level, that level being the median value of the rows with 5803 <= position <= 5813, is 0.46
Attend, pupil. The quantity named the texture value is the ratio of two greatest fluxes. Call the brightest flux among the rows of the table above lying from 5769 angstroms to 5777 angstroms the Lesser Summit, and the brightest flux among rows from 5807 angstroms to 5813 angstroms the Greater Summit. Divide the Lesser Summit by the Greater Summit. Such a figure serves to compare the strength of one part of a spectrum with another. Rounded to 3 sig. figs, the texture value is 1.03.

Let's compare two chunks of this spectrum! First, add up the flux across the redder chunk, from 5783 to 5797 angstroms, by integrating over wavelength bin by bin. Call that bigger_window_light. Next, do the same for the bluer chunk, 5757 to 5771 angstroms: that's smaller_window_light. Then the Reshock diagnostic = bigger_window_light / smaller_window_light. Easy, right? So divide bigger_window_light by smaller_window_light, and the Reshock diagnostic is 0.997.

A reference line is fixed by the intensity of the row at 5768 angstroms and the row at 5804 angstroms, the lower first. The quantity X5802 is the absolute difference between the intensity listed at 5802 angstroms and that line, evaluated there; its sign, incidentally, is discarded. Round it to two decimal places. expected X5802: 0.23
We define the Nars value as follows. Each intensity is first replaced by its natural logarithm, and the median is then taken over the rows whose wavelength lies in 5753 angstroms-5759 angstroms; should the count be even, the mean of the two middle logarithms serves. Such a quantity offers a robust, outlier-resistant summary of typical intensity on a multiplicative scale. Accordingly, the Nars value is 2.48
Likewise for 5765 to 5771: 2.49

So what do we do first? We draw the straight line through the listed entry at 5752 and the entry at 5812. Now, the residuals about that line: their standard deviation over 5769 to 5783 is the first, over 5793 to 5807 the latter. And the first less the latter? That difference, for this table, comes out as -0.01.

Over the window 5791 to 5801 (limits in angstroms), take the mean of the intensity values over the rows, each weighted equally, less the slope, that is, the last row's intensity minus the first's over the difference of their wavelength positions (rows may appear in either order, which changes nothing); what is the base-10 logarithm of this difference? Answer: 1.08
